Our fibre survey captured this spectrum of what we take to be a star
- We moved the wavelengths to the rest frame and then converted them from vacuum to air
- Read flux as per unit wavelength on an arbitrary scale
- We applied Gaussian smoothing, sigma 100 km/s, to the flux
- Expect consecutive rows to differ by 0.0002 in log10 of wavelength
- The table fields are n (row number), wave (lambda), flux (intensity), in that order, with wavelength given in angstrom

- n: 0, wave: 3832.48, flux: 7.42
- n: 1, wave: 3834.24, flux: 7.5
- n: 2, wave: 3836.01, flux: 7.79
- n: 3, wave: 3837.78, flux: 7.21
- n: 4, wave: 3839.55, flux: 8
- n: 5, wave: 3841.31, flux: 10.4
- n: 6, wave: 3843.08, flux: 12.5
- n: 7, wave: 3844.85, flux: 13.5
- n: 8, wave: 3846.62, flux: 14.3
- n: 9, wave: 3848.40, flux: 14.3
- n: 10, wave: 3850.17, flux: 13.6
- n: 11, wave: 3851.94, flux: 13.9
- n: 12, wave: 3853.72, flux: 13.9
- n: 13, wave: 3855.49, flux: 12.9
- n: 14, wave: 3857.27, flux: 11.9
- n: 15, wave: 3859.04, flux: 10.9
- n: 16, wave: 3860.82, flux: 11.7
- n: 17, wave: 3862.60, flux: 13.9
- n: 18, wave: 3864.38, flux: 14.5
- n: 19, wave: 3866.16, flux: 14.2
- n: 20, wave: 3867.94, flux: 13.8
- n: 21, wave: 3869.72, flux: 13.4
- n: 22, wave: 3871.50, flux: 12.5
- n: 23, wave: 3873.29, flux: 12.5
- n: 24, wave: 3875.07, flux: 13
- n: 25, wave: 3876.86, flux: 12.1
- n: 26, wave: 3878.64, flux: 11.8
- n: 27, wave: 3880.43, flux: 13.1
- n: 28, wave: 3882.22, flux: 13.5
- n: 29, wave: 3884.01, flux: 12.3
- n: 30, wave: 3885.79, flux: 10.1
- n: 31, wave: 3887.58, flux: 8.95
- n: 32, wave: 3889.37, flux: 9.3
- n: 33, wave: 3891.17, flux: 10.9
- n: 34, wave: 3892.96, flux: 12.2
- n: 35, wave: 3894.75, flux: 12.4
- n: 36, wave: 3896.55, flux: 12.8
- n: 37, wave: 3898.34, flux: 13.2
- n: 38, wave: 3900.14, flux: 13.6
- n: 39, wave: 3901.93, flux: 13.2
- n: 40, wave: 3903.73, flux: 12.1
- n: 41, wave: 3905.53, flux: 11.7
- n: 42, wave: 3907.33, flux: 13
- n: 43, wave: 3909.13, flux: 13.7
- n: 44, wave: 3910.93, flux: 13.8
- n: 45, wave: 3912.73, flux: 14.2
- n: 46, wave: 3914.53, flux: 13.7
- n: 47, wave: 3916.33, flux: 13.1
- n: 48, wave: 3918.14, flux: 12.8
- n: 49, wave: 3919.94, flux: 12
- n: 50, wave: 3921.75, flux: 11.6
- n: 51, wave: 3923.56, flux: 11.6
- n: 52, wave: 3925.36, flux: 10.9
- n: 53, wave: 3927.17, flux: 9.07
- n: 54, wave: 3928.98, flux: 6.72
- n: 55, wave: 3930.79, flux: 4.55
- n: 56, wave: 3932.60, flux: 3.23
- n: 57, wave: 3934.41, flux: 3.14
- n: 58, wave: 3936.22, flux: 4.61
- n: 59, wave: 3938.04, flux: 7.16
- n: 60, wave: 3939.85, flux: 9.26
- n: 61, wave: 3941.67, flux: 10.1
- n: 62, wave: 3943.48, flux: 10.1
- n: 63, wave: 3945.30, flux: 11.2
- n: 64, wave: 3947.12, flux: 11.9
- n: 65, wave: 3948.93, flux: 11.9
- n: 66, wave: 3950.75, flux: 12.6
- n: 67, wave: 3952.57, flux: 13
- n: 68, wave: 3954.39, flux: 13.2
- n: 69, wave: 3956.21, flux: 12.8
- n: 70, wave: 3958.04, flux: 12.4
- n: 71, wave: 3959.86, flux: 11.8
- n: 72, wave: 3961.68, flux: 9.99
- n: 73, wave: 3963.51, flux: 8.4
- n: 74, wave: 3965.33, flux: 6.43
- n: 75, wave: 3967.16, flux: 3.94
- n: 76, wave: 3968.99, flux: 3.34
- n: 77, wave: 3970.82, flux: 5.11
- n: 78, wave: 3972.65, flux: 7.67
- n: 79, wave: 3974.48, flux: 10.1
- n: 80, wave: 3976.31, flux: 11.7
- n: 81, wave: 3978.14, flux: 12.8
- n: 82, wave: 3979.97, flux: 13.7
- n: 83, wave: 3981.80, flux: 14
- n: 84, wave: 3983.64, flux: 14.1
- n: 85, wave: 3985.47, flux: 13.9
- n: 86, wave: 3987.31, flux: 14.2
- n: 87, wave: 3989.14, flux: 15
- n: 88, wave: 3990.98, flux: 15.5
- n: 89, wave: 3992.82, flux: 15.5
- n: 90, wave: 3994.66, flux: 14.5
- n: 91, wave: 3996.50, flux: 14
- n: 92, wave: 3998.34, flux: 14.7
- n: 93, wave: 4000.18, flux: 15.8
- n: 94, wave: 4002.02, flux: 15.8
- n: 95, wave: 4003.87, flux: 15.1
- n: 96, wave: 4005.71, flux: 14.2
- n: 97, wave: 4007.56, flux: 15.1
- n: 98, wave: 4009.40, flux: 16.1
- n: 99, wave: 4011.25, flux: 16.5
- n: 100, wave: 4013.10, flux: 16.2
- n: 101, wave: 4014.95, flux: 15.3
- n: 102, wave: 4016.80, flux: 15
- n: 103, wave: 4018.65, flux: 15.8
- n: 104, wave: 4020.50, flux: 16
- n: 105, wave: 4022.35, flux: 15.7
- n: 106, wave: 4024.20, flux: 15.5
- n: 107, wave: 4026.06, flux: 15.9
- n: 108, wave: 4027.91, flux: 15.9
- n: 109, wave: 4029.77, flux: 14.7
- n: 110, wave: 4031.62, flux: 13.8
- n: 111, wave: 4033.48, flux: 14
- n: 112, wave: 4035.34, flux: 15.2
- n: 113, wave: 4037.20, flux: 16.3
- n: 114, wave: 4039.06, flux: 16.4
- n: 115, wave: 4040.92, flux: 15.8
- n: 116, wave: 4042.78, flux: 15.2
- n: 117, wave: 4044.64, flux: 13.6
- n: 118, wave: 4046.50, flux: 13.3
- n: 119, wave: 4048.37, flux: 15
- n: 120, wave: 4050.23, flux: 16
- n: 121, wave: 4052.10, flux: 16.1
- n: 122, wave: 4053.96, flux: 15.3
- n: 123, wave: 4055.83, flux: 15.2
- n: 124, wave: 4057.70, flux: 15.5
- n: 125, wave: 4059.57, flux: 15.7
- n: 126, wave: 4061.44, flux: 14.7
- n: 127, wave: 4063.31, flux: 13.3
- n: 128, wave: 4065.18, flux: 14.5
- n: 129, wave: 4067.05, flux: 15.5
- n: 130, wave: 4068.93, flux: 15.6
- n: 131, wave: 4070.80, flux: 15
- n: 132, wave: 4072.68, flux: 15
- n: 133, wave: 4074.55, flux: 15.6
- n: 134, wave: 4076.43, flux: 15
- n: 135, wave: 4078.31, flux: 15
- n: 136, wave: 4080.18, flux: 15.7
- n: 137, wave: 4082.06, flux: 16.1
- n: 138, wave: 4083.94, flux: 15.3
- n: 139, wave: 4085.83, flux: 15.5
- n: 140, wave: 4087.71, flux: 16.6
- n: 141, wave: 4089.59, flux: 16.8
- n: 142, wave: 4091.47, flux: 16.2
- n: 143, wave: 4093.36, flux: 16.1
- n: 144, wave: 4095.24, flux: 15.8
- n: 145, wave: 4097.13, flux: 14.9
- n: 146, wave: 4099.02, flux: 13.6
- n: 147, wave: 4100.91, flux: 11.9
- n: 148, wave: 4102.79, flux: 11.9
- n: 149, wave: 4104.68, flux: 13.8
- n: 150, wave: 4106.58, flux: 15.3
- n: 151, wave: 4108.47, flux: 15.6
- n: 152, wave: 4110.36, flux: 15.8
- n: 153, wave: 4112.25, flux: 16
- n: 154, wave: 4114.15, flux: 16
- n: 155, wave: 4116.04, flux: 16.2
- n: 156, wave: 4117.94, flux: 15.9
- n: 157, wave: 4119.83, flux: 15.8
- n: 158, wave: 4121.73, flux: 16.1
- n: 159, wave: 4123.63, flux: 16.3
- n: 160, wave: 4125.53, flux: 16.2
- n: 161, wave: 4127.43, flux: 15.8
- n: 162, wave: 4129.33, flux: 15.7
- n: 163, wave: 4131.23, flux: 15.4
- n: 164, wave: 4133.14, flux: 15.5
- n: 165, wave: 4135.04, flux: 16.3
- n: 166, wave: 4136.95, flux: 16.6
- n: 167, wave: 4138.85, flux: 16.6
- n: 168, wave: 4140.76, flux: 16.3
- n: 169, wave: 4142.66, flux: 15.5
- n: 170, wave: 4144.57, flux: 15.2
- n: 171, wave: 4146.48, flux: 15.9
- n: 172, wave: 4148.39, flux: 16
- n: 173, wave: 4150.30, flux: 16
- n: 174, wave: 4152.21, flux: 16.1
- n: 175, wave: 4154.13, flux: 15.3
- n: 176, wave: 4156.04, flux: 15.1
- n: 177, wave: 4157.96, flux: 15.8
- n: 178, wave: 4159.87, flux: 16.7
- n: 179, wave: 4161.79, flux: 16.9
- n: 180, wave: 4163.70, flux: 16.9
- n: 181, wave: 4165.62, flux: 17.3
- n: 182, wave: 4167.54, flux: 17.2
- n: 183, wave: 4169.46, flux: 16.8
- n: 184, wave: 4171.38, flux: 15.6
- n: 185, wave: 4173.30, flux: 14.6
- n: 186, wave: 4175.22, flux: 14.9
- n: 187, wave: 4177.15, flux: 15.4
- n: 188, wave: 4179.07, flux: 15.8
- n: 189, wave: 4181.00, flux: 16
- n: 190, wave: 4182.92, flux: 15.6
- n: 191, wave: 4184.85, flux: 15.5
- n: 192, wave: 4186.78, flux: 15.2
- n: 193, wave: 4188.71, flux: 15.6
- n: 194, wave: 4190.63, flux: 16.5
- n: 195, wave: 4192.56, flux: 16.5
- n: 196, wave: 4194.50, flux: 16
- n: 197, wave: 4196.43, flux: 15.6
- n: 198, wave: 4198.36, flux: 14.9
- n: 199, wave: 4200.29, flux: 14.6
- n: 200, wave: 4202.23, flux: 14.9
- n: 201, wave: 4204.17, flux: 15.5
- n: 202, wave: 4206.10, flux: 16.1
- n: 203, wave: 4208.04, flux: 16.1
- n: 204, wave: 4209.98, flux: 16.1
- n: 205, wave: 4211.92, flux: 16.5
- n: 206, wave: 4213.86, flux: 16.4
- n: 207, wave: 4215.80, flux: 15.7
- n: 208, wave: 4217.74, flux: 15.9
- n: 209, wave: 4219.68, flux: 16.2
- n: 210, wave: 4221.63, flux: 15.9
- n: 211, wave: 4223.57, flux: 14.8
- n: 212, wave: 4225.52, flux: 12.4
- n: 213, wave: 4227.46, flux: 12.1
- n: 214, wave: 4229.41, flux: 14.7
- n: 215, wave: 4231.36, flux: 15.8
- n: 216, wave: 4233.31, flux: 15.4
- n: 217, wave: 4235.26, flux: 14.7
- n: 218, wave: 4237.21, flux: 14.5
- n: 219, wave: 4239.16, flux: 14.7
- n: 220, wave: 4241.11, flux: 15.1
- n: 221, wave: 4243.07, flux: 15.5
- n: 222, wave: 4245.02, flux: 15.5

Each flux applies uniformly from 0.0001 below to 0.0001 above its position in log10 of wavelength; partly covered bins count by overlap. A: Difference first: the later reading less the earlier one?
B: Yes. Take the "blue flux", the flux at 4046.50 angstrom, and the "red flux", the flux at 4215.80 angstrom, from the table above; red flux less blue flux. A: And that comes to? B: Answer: 2.4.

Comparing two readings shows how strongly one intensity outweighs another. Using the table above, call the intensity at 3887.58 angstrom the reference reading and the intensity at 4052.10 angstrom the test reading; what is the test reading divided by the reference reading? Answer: 1.8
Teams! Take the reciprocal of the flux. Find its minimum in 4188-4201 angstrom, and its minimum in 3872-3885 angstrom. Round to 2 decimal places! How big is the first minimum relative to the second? 0.82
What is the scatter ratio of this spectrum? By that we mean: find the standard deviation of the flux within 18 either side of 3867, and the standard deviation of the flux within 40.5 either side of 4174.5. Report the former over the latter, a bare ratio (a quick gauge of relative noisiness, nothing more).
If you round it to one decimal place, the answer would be 1.4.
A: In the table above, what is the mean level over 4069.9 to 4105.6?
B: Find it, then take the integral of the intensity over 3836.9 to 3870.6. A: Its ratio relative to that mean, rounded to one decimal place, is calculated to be 28.2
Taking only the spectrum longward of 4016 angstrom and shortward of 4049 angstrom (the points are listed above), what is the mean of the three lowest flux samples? 14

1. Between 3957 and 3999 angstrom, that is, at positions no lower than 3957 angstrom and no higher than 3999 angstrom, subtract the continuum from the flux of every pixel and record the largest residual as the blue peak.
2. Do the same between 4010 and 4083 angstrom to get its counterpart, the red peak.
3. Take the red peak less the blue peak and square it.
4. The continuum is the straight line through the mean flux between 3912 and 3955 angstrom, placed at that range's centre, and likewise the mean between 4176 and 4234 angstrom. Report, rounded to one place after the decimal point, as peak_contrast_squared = 0.4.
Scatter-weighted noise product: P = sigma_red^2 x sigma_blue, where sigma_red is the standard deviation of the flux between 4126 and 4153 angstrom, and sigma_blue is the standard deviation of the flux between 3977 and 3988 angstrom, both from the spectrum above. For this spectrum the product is 0.1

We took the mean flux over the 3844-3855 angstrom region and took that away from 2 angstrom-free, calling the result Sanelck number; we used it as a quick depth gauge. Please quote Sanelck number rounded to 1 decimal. -11.9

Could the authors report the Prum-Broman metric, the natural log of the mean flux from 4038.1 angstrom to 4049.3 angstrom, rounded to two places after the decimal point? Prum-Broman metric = 2.70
